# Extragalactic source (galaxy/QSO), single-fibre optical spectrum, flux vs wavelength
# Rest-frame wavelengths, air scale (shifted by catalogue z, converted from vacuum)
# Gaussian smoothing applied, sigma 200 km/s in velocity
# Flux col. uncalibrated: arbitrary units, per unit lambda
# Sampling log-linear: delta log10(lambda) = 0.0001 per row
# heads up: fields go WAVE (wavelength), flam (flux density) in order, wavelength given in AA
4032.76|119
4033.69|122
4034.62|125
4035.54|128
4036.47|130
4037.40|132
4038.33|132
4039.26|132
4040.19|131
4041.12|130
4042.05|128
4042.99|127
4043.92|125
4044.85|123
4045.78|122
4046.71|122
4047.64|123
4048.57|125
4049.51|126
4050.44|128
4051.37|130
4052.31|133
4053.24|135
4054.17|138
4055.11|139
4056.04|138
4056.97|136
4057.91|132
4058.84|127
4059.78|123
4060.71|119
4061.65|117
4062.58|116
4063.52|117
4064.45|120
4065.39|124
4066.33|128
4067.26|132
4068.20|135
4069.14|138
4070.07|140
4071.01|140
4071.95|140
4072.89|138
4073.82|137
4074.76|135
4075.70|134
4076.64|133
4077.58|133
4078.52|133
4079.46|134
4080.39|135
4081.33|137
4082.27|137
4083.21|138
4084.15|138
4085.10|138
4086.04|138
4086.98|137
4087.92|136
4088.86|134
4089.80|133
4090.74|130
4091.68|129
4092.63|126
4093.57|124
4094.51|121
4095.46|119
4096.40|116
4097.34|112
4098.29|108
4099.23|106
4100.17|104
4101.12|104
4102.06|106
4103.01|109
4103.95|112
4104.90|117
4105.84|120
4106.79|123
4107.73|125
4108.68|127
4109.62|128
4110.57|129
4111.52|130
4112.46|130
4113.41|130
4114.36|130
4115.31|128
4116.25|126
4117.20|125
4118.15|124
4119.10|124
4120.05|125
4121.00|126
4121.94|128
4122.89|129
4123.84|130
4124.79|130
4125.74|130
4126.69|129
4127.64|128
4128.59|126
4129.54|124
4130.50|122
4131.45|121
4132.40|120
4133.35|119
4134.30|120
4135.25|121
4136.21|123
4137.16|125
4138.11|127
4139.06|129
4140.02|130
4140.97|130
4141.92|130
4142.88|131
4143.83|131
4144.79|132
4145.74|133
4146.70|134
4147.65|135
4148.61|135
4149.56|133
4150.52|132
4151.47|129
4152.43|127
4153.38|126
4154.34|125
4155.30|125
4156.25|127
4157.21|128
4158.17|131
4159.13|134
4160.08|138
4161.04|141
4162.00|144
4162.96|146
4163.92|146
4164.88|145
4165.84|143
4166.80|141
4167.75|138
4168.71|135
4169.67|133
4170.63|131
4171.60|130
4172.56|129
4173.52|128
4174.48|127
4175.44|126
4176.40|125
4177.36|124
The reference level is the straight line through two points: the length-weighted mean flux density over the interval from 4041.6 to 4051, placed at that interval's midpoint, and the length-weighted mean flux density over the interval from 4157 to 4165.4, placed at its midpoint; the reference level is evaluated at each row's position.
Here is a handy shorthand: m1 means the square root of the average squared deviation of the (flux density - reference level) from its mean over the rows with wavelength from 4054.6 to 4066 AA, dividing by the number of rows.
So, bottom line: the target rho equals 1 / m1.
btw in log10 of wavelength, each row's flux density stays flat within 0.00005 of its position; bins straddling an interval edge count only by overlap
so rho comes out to 0.12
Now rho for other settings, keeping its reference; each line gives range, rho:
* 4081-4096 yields 0.15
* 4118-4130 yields 0.45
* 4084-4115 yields 0.09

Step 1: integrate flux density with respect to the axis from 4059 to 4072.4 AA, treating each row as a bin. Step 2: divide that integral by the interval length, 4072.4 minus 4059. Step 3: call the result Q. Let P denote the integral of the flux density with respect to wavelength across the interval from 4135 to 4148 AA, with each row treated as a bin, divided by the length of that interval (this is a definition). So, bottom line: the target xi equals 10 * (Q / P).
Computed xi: 9.9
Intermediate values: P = 129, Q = 128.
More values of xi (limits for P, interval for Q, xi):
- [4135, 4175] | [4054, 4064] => 9.6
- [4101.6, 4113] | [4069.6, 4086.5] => 11.2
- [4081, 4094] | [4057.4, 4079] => 9.7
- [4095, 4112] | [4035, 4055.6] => 11.1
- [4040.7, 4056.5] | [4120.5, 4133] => 9.8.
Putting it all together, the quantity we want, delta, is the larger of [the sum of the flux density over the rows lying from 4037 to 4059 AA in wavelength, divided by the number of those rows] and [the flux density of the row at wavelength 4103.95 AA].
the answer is 130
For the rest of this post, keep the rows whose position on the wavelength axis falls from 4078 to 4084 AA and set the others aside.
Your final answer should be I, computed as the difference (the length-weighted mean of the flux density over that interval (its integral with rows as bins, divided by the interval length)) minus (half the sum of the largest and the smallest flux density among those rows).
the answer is 0.4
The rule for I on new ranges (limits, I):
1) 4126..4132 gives 0.0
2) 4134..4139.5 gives -0.2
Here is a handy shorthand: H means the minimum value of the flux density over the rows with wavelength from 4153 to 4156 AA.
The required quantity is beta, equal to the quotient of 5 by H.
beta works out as 0.0400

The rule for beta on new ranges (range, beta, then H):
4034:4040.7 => 0.0400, 125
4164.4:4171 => 0.0382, 131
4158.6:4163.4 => 0.0373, 134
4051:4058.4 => 0.0385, 130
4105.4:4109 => 0.0417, 120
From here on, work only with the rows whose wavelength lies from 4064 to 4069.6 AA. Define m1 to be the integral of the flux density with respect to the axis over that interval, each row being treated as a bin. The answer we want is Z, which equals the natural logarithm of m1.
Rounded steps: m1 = 724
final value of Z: 6.59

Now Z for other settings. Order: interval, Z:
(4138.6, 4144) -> 6.55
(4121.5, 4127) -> 6.57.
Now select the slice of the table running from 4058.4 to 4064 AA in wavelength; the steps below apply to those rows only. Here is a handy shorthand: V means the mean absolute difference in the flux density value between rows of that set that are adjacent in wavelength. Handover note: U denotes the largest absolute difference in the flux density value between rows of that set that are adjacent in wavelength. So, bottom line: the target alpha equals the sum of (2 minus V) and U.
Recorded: 3.6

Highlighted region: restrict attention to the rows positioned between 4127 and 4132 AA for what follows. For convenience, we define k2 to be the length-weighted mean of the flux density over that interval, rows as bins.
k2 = 124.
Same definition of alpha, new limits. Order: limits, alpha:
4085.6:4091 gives 3.4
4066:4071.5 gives 3.6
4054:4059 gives 4.4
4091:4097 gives 2.4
